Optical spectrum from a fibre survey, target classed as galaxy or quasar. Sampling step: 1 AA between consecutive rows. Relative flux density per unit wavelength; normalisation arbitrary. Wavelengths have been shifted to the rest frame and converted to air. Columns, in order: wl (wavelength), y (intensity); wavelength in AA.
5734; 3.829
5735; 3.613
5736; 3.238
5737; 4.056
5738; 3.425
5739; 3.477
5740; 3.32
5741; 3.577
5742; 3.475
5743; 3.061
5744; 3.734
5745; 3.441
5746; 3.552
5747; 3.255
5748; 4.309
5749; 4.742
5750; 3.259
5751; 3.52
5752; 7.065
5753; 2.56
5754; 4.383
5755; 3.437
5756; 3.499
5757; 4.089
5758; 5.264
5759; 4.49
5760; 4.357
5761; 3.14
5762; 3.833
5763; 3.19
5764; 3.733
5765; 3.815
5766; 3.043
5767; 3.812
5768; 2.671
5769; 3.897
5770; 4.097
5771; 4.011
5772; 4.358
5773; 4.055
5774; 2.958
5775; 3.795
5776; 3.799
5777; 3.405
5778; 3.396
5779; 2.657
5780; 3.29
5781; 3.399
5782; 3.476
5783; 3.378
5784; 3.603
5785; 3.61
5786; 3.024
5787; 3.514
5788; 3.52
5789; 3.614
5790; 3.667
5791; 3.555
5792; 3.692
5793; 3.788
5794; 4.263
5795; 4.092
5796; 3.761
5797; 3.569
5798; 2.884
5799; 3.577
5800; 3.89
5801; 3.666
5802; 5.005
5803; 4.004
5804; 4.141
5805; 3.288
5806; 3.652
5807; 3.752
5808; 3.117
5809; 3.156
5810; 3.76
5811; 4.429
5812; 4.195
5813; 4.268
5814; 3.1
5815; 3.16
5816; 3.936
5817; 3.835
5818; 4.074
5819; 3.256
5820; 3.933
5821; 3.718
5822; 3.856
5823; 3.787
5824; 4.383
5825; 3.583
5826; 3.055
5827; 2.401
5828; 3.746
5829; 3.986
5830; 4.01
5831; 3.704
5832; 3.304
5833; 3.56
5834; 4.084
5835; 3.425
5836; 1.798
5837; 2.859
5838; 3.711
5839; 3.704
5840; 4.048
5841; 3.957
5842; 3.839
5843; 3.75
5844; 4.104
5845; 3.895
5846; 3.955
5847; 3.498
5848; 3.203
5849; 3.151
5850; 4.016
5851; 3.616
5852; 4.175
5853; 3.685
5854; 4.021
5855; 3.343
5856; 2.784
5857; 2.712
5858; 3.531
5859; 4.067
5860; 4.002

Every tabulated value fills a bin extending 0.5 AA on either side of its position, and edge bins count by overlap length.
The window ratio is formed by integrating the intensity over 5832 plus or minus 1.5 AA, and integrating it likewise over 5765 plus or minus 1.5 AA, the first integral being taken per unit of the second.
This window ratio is 1.00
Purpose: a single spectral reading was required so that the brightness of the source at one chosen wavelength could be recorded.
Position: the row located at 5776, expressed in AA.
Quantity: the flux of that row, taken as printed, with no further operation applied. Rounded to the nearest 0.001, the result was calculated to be 3.799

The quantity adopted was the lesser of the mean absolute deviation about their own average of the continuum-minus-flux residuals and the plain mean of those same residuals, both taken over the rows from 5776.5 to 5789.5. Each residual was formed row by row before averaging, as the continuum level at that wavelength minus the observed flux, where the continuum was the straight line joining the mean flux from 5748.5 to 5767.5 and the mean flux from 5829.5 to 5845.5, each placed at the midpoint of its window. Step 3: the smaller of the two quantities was 0.18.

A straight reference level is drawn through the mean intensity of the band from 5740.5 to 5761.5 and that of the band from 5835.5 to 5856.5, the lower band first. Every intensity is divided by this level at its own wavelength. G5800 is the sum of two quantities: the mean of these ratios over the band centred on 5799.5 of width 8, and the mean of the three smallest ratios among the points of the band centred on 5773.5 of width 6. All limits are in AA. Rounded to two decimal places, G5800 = 1.93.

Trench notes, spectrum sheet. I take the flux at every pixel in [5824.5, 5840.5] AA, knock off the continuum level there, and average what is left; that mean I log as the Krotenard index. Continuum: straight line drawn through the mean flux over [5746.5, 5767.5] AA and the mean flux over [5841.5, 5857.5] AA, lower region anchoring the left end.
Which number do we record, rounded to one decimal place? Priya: -0.2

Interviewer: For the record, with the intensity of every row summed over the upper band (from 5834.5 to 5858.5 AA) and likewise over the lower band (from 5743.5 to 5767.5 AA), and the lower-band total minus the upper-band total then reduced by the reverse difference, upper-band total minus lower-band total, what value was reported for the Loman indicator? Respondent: 17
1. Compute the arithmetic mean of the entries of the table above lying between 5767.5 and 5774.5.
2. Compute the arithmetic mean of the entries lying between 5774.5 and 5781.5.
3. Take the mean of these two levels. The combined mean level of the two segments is 3.56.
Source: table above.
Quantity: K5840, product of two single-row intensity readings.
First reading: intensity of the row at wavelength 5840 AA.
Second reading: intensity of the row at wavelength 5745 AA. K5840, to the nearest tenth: 13.9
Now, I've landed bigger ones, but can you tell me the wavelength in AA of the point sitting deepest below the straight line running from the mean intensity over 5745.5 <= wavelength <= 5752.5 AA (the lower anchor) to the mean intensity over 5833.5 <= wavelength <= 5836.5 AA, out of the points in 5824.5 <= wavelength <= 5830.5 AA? 5827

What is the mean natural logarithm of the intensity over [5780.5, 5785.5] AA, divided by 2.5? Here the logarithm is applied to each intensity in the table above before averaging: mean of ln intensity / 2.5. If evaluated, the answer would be 0.500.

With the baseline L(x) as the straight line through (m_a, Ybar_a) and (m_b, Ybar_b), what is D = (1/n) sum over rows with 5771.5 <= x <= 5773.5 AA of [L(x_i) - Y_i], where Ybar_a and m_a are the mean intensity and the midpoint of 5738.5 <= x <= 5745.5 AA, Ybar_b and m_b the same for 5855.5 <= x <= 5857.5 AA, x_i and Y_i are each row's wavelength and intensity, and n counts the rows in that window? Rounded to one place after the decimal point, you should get -1.0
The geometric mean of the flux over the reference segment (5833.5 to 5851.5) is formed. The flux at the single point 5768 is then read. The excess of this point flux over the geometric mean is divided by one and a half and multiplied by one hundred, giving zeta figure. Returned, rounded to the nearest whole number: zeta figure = -58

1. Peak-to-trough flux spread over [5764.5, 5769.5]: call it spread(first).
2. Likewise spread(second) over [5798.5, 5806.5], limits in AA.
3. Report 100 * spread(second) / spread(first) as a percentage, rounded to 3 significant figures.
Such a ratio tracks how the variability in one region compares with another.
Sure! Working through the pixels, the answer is 140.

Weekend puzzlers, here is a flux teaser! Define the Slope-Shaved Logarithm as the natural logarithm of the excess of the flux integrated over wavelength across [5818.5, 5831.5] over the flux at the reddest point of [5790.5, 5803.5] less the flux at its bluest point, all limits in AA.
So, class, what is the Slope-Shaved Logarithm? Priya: 3.85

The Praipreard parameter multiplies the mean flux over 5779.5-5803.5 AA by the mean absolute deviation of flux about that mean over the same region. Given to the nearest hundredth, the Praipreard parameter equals 0.98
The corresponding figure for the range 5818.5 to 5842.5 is 1.46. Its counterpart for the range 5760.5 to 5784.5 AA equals 1.30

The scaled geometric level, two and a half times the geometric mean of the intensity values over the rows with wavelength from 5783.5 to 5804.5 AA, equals 9.3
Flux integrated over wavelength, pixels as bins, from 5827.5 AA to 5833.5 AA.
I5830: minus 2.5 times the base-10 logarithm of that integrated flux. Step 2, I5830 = -3.37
